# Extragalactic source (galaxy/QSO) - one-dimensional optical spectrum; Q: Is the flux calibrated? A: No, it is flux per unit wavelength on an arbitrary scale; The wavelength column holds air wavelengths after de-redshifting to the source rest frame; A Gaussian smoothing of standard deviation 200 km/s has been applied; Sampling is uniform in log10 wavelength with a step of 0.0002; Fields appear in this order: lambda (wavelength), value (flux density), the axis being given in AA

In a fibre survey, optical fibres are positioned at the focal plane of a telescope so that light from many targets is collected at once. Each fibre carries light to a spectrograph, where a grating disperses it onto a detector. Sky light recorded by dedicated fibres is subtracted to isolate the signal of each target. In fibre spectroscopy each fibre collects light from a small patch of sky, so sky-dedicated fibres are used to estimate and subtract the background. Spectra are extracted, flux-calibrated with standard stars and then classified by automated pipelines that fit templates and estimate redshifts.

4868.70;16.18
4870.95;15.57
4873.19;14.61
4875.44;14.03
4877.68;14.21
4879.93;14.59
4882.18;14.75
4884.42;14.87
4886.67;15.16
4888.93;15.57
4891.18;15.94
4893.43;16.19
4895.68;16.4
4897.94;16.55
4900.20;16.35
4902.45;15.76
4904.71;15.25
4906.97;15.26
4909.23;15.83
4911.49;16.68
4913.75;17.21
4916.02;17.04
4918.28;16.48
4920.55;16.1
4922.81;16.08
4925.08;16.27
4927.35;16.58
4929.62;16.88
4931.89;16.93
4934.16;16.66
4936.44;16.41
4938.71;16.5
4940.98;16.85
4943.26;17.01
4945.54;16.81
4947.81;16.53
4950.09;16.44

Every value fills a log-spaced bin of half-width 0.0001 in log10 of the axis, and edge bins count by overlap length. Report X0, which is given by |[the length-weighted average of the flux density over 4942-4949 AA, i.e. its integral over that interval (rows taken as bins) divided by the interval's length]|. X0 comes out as 16.8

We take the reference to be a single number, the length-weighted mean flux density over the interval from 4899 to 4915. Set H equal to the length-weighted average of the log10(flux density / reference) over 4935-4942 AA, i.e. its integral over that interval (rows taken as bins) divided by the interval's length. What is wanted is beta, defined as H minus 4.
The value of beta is -3.99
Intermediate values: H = 0.014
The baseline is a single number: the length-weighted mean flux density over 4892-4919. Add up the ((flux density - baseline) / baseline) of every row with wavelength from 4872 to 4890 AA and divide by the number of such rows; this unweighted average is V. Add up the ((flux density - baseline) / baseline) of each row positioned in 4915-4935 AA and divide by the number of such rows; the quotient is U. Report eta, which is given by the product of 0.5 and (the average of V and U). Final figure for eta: -0.019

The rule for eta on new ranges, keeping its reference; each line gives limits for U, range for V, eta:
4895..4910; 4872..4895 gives -0.024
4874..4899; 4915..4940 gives -0.010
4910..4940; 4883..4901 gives 0.000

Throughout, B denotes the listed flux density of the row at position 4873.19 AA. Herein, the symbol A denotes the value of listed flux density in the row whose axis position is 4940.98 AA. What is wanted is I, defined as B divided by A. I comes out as 0.87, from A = 16.85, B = 14.61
